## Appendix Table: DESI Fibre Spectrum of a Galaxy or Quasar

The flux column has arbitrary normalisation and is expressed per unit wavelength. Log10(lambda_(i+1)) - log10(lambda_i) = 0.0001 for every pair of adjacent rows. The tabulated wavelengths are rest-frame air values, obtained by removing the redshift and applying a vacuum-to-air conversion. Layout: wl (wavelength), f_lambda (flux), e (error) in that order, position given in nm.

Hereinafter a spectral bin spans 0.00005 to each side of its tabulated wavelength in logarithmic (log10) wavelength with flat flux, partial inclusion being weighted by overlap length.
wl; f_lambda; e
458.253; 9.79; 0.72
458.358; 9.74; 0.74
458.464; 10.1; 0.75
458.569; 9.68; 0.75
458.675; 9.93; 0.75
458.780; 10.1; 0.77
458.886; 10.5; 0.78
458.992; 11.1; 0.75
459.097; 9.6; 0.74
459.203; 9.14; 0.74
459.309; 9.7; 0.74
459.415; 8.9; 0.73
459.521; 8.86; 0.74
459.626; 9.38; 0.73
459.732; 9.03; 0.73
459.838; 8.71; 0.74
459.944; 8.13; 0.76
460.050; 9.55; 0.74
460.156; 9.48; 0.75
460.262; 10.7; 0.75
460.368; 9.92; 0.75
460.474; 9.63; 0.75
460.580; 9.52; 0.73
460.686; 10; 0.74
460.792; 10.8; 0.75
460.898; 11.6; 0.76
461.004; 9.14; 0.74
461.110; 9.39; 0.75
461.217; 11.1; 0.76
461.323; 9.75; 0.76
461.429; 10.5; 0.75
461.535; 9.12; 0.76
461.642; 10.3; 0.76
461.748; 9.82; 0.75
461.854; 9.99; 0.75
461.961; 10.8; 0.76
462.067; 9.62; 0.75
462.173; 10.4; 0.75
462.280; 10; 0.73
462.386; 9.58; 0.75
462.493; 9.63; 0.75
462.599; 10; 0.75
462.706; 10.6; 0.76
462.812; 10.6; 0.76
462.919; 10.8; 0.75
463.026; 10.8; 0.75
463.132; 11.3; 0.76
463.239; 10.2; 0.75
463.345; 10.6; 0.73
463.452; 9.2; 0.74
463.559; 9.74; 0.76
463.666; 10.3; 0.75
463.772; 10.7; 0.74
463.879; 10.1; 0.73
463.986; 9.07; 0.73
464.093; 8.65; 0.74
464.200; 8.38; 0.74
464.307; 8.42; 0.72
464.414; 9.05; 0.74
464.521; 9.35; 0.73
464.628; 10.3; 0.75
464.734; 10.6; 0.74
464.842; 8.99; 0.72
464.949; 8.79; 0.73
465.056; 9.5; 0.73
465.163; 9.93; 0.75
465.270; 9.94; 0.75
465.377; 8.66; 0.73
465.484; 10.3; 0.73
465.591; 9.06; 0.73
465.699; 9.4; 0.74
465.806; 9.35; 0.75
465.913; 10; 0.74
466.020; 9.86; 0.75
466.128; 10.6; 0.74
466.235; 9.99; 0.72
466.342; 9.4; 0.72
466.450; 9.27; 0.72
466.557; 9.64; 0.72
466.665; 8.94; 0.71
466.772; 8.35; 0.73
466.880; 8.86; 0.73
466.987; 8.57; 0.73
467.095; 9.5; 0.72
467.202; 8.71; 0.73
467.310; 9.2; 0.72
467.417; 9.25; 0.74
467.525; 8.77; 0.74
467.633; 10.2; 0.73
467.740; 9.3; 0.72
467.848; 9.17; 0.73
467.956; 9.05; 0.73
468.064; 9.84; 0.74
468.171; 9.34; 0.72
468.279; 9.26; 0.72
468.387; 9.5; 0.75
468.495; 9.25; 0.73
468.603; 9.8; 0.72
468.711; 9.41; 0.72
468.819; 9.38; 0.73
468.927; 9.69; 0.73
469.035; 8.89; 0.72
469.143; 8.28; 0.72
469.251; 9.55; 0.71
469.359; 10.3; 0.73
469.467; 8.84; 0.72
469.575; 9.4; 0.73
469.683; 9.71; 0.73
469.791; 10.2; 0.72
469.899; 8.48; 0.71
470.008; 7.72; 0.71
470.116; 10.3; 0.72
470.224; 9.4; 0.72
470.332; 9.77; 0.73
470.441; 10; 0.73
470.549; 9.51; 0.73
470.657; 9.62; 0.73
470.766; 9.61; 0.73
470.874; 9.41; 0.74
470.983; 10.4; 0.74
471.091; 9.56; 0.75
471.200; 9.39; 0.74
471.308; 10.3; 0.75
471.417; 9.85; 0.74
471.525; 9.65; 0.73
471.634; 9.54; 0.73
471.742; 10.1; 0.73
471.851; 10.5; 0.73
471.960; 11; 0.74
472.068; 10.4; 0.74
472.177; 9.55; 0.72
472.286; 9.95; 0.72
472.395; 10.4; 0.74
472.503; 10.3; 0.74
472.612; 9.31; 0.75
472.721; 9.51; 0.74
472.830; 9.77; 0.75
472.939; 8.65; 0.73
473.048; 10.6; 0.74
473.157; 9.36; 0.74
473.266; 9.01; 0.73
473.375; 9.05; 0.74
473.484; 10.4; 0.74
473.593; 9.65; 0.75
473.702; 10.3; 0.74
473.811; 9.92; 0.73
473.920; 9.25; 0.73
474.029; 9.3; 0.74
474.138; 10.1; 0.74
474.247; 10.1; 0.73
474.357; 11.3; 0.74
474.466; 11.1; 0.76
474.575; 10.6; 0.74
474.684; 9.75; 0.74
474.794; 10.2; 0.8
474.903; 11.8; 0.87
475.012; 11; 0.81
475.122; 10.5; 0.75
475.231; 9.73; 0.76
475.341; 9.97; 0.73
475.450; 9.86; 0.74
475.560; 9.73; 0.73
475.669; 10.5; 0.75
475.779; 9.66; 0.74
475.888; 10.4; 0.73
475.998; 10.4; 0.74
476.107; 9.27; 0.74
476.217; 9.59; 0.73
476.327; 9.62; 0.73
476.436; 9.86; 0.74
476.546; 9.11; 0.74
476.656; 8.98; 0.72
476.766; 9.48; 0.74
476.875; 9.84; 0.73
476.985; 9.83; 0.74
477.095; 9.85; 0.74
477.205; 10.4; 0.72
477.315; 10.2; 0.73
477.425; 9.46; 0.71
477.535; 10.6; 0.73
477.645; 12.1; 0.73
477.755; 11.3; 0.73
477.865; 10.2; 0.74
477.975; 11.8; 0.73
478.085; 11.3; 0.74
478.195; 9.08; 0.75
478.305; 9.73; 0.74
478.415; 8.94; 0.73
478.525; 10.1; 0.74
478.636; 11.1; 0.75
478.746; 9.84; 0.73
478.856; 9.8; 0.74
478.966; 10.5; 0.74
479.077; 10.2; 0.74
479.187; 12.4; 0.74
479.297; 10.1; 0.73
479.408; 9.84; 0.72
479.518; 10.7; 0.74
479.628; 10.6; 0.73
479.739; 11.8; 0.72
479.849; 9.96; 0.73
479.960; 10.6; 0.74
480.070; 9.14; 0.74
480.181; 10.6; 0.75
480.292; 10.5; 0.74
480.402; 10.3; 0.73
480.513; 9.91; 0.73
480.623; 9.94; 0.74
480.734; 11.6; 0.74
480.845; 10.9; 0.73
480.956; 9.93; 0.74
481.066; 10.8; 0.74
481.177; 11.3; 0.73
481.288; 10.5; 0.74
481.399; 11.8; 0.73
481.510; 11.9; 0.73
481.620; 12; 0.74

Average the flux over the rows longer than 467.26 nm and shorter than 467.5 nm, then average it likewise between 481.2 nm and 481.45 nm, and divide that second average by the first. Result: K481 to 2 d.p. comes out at 1.21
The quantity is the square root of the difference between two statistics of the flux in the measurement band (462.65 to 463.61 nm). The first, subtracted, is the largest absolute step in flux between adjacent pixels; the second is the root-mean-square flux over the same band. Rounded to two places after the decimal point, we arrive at 3.01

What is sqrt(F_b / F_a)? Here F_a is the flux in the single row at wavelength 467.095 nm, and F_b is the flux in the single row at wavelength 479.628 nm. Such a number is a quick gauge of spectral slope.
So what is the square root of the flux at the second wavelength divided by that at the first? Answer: 1.06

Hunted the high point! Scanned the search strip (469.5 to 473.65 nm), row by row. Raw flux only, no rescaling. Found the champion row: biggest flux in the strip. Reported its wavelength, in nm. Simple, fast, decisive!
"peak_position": 471.960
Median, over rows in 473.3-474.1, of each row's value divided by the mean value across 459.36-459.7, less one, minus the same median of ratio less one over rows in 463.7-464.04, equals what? -0.050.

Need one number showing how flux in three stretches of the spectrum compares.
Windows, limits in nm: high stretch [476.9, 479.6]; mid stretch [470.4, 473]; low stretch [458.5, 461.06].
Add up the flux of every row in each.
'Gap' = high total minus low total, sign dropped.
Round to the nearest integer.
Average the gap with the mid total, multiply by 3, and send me 379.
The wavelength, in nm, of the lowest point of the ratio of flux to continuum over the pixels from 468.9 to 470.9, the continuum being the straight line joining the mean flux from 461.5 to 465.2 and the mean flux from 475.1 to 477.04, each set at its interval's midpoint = 470.008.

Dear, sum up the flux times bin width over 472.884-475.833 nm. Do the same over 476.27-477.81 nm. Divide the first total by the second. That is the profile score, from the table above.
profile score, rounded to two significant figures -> 1.9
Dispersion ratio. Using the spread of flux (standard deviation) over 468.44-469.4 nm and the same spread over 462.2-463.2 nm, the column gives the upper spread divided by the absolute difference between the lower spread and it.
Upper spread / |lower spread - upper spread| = 30.9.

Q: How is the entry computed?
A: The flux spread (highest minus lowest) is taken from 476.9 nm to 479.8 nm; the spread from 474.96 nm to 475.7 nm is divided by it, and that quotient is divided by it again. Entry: 0.11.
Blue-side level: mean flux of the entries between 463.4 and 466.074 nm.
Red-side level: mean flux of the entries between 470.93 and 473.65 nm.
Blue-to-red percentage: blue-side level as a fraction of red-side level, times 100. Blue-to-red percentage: 96.5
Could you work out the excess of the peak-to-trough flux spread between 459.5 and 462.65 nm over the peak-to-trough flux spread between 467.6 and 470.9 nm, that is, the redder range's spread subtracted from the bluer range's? 0.89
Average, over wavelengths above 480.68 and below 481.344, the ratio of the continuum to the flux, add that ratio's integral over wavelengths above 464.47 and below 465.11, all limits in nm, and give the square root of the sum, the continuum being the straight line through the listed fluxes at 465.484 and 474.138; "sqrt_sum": 1.27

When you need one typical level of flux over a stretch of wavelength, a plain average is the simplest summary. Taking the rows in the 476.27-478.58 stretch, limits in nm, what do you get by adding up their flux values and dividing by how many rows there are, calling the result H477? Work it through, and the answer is 10.1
